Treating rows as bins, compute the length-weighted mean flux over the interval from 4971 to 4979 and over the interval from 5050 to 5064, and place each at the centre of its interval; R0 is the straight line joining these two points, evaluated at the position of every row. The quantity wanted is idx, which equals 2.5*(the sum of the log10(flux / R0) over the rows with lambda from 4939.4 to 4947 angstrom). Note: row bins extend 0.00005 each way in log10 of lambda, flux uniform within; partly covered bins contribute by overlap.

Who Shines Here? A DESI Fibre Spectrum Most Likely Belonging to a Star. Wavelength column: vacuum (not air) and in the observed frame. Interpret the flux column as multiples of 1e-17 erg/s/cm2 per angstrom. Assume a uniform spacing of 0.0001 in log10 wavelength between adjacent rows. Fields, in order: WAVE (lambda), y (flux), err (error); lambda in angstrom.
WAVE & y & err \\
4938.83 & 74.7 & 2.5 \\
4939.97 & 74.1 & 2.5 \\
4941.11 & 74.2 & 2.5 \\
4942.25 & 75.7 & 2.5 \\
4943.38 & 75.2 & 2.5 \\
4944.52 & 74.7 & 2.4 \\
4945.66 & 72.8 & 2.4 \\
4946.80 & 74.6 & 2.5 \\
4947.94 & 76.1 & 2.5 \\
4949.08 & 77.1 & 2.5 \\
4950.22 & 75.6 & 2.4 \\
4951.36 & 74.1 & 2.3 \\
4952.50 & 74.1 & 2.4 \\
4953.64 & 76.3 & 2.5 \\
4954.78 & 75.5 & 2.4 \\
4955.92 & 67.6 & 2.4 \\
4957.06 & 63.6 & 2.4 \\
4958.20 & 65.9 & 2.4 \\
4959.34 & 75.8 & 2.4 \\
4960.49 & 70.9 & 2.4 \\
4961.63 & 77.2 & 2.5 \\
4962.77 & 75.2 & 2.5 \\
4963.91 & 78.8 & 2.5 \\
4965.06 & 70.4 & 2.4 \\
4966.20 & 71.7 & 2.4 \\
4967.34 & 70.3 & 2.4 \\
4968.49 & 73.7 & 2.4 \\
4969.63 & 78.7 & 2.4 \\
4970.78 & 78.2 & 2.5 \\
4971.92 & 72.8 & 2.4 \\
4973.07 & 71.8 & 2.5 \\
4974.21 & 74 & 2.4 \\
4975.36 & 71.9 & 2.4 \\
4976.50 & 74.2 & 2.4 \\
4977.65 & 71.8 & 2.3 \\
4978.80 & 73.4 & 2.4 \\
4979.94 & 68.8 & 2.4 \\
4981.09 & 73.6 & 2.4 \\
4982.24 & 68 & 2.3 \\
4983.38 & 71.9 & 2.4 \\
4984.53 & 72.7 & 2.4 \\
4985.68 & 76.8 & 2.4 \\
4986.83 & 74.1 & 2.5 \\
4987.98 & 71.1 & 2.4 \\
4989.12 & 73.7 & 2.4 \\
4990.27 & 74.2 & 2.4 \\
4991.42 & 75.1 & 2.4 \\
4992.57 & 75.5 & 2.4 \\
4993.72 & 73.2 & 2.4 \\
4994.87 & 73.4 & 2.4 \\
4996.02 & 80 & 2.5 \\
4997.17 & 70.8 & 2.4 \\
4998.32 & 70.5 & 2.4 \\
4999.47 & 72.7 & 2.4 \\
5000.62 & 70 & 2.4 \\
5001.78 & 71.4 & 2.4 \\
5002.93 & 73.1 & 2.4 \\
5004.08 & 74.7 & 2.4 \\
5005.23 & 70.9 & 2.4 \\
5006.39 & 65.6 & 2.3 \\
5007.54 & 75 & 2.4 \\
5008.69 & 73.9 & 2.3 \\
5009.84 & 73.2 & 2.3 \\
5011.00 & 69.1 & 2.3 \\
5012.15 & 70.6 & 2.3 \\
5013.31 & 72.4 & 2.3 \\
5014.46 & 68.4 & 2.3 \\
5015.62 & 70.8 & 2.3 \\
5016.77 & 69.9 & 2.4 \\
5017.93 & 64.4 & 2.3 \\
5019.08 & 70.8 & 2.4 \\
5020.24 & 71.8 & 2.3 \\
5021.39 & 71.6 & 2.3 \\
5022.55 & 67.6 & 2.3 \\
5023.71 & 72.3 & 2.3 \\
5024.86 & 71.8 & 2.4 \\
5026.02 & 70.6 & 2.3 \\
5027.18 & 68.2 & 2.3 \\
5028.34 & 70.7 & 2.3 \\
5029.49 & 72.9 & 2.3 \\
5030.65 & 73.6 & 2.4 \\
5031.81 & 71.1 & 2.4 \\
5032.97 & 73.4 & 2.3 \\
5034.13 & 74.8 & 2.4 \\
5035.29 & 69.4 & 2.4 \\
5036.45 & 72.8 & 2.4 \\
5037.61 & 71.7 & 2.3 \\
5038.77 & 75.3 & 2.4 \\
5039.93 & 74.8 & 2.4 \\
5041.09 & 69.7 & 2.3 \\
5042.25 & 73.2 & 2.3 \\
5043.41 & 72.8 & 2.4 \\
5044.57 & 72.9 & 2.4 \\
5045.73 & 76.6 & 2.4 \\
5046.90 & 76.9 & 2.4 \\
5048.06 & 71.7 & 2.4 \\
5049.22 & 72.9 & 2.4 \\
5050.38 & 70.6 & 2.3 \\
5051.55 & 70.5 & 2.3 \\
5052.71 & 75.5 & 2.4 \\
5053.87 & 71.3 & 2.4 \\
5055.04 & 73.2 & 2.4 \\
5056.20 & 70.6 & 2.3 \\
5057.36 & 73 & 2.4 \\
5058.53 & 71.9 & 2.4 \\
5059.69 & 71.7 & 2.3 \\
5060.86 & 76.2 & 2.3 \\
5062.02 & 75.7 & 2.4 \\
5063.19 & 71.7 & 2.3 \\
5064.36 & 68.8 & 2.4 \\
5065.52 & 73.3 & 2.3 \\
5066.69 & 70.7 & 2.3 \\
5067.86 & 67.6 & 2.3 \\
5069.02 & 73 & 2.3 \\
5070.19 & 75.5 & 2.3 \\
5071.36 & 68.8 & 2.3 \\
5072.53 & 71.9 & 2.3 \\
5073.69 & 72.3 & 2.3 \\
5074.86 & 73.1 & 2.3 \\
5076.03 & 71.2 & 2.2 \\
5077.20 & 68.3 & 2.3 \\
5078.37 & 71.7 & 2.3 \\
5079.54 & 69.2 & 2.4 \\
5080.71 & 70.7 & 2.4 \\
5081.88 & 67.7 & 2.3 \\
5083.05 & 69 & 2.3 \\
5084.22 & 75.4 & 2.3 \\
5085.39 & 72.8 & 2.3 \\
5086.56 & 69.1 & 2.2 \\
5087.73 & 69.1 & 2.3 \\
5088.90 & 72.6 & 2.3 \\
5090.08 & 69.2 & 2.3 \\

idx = 0.13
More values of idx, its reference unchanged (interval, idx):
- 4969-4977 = 0.15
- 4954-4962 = -0.25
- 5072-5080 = -0.15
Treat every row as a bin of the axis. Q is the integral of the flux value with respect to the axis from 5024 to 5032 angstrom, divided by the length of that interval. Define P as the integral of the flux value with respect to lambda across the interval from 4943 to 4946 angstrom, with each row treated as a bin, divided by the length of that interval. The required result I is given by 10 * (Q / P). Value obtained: 9.6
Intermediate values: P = 74.2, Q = 71.4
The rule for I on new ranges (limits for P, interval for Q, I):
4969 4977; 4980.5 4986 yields 9.7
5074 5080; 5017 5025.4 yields 9.9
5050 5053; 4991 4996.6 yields 10.5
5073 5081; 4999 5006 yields 10.1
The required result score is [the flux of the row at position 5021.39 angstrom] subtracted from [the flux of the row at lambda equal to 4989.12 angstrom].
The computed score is 2.1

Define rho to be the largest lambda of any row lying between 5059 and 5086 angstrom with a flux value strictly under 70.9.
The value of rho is 5083.05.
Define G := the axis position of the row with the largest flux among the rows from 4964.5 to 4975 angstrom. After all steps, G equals 4969.63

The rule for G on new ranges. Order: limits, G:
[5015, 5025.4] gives 5023.71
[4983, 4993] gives 4985.68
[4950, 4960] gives 4953.64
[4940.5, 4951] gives 4949.08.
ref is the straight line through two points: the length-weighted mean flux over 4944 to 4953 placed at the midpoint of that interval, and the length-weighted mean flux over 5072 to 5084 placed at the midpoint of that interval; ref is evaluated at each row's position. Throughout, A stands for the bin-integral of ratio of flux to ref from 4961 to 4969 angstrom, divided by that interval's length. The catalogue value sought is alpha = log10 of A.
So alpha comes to -0.0026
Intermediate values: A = 0.99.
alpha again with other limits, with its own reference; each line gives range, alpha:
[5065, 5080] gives 0.0025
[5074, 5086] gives 0.0019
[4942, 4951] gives 0.0016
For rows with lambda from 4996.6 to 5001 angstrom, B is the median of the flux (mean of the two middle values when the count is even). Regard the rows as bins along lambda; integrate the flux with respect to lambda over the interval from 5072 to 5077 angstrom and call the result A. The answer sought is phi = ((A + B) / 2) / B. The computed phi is 3.04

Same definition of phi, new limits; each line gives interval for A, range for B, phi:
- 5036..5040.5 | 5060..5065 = 2.75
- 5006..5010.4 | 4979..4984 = 2.76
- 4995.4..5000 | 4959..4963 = 2.74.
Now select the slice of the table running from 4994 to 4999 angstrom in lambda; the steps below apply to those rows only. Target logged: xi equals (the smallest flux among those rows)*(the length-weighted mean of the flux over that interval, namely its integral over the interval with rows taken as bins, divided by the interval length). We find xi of 5193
